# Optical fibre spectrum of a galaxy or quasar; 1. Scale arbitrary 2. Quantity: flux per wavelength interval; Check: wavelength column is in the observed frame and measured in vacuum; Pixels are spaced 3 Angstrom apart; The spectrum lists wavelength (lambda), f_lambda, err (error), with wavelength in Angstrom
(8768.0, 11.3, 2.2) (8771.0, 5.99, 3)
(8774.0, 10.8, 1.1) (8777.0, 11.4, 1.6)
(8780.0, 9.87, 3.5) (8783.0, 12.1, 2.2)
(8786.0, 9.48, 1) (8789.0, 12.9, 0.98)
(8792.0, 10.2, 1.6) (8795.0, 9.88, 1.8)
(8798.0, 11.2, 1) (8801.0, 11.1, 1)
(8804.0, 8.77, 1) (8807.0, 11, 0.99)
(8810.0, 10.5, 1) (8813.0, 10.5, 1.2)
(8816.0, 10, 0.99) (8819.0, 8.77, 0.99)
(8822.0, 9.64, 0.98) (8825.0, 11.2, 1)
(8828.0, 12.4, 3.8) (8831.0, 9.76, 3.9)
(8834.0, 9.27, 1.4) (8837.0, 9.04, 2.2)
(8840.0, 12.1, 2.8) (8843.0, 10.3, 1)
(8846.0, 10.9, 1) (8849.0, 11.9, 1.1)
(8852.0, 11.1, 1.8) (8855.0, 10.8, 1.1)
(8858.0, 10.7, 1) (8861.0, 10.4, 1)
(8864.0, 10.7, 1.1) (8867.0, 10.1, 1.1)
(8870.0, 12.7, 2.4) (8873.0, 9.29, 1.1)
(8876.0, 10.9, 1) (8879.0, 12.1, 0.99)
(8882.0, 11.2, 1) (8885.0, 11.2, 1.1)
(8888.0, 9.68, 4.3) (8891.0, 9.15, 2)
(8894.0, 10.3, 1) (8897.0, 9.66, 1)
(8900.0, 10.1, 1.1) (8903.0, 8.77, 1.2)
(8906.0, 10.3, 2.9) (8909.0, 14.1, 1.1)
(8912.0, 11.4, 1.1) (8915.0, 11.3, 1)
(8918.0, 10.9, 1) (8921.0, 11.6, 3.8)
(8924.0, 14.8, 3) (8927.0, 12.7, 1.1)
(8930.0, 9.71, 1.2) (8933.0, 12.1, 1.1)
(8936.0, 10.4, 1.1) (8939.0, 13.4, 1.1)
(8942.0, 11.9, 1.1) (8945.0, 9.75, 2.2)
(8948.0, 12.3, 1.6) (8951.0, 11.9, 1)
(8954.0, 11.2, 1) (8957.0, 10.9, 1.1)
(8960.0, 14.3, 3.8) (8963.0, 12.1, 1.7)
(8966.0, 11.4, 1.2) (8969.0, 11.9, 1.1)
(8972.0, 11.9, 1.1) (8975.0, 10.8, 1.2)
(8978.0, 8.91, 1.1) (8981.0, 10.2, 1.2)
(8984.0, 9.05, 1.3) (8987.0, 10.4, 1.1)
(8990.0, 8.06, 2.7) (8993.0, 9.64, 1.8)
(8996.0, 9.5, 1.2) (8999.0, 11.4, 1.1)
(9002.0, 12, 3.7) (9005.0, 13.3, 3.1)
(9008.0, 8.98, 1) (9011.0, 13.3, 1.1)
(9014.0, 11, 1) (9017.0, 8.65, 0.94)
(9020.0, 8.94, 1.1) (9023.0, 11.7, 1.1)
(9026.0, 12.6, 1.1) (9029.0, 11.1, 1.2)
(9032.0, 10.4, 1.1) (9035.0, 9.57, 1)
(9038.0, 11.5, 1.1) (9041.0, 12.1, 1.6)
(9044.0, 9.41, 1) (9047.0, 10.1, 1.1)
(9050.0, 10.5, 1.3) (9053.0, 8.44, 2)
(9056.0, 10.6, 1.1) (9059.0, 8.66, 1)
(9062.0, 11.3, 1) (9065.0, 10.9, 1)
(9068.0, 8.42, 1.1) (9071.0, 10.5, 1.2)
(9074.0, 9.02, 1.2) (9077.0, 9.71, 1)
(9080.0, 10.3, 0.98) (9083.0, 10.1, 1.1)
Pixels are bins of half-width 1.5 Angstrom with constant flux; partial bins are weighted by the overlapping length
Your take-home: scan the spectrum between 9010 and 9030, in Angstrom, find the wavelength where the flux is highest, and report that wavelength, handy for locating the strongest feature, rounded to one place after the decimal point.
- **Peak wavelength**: 9011.0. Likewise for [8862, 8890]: 8870.0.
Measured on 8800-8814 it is 8801.0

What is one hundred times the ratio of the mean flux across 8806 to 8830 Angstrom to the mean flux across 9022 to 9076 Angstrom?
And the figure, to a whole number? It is 101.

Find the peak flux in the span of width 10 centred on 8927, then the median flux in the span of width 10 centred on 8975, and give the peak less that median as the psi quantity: 4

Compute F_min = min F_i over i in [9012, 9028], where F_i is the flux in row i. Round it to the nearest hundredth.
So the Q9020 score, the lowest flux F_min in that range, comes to 8.65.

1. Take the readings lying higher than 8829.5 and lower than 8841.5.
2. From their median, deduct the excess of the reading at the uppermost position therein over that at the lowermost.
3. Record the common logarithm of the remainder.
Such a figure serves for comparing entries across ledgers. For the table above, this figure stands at 0.86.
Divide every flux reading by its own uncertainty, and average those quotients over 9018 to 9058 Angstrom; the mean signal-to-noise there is 9.00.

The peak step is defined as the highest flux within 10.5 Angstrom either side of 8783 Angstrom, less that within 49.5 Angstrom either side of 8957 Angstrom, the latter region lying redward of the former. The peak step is -1.9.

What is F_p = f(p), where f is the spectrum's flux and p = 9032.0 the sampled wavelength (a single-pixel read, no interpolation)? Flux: 10.4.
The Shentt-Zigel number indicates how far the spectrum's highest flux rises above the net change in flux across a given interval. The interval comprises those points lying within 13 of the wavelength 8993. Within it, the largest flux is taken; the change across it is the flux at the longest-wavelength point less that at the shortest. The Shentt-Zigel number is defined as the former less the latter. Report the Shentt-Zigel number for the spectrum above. 10.2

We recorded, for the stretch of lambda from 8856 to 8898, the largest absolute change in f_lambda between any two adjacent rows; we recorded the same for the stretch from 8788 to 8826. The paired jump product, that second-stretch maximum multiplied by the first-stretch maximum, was 9.2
